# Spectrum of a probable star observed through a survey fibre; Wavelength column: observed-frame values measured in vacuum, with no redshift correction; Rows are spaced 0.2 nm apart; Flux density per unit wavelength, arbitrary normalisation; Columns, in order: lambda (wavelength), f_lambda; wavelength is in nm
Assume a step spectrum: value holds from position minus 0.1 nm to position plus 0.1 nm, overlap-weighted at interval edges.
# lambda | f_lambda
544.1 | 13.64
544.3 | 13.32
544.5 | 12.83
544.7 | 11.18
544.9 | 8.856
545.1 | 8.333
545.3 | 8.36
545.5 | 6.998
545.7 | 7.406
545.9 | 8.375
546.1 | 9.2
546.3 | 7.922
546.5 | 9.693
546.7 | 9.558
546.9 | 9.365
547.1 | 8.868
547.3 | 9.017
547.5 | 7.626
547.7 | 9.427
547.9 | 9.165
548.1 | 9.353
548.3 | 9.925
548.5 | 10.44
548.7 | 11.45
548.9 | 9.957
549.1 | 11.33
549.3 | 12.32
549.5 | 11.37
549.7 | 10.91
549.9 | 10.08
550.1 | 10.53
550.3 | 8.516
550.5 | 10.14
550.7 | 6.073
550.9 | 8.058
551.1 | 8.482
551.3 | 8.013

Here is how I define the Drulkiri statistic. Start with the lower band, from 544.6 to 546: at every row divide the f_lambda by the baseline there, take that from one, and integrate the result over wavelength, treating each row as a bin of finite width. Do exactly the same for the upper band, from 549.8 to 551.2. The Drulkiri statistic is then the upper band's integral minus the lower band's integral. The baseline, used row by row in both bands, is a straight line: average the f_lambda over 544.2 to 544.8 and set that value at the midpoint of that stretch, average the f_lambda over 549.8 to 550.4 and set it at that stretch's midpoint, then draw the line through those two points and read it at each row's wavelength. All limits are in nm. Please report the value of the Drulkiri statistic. -0.313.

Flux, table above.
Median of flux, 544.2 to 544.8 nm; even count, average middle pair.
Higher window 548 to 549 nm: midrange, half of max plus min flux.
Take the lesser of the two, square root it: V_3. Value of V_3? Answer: 3.23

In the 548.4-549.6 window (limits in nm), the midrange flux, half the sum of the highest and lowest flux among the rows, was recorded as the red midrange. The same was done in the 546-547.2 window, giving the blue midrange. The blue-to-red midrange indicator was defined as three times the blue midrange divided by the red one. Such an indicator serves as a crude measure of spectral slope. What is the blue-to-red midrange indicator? 2.4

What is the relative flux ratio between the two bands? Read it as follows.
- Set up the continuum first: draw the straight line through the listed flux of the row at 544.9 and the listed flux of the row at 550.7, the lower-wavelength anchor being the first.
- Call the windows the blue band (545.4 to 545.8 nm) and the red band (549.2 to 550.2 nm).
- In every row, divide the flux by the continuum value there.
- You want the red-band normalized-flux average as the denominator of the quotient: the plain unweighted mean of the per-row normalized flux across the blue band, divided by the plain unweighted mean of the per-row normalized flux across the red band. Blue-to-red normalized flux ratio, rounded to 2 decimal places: 0.50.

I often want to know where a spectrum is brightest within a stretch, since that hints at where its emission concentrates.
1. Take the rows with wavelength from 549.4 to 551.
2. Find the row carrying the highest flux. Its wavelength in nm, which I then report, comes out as 549.5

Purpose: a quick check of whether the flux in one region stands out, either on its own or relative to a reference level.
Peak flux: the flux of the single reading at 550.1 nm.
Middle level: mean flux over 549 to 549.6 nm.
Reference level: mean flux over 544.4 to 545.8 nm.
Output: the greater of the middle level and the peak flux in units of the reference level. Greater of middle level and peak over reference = 11.7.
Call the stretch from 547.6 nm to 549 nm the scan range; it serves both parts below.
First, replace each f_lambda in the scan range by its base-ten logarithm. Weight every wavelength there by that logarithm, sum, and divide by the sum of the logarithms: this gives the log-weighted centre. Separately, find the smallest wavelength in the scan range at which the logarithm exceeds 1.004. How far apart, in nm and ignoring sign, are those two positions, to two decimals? 0.19 nm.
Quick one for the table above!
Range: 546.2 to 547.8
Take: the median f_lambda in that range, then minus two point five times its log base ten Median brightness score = -2.41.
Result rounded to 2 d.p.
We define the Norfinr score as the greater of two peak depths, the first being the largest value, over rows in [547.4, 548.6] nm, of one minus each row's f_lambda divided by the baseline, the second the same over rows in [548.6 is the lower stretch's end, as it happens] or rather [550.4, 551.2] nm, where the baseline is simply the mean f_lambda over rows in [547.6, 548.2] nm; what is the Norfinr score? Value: 0.35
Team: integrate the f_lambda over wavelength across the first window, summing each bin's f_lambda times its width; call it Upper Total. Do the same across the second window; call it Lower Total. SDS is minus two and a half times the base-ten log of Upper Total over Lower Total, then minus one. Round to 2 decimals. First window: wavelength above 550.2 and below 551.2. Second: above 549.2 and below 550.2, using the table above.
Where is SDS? -0.68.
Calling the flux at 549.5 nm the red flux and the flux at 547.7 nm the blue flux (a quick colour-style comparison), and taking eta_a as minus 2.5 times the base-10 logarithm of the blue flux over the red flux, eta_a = 0.2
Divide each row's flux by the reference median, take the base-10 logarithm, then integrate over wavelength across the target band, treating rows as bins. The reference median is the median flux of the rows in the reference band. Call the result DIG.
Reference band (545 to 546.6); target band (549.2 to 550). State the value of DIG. 0.10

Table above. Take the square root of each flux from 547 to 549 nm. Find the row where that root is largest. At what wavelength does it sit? 548.7 nm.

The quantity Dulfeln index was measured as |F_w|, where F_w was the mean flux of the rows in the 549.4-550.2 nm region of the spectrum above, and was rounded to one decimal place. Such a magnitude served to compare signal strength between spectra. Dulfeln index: 10.7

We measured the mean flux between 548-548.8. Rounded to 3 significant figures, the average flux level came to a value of 10.3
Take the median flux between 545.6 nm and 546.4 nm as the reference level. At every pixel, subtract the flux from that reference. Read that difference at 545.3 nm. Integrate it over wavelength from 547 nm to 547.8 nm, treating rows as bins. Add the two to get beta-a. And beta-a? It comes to -0.7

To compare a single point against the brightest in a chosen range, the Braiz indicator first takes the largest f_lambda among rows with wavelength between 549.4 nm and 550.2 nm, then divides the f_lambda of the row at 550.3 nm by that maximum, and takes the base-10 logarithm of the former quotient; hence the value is -0.126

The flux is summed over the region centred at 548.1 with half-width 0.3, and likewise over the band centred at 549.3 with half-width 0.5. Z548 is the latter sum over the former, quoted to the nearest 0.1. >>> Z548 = 2.0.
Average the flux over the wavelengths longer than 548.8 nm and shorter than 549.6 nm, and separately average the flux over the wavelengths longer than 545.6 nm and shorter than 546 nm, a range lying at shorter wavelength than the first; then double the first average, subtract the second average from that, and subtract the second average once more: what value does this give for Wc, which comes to 6.7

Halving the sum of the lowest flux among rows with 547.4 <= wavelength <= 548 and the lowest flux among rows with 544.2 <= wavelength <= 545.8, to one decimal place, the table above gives 7.3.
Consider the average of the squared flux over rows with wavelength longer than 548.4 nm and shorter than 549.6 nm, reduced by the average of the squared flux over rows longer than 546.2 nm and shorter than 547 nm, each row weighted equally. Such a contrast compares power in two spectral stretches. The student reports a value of 41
